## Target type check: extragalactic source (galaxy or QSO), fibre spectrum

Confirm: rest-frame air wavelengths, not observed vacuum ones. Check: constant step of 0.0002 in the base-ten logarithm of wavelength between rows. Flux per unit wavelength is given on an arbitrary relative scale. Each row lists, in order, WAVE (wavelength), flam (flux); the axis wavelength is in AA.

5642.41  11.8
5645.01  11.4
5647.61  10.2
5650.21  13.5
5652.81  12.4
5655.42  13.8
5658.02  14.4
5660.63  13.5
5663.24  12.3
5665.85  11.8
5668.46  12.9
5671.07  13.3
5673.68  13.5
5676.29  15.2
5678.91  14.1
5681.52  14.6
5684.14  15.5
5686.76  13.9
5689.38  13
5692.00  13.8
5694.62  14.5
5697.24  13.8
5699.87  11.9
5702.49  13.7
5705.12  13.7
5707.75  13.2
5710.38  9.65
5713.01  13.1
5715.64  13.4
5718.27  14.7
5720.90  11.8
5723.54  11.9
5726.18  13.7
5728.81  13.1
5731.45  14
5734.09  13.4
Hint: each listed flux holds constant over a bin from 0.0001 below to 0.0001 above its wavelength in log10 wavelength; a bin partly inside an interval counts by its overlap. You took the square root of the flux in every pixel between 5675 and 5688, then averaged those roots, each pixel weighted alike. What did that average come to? 3.83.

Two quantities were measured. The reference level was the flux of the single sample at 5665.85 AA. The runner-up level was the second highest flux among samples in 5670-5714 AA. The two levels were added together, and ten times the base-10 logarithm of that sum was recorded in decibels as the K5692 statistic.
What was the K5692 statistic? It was 14.31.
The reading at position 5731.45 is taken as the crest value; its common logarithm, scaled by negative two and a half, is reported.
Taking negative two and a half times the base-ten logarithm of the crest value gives -2.87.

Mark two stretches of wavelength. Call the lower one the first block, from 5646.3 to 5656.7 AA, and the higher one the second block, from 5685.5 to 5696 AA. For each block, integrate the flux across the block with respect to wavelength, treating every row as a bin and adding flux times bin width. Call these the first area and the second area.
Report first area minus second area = -15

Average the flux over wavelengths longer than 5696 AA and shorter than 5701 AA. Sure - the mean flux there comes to 12.9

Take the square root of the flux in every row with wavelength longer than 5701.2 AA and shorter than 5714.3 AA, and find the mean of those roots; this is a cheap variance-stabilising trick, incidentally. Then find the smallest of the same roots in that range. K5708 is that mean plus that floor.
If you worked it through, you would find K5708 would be 6.7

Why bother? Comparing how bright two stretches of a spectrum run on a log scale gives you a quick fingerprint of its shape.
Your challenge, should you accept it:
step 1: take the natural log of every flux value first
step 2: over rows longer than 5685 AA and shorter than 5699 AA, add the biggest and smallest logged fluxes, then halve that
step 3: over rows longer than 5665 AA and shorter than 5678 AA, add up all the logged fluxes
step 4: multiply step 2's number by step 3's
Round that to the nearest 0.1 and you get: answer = 33.9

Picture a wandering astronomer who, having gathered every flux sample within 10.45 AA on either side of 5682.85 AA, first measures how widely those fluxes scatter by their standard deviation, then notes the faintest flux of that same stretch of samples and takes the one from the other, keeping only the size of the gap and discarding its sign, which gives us 12.2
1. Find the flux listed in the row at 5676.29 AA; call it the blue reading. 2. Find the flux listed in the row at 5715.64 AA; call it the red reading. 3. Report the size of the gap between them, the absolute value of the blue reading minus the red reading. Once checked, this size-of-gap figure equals 1.8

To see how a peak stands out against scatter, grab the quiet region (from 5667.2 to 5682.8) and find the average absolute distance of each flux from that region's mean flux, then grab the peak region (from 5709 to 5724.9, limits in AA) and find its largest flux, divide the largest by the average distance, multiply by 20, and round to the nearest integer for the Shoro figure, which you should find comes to 420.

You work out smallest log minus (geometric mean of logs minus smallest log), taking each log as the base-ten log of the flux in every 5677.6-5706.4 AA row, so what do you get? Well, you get 1.01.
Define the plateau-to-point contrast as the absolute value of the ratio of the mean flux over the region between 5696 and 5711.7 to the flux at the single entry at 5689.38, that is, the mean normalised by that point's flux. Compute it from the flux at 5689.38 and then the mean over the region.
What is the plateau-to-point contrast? 0.97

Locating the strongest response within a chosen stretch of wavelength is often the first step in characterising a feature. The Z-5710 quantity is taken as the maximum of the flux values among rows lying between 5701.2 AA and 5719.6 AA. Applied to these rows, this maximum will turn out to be 14.7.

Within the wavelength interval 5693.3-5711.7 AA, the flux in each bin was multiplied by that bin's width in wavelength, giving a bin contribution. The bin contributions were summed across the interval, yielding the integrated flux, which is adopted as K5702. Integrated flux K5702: 238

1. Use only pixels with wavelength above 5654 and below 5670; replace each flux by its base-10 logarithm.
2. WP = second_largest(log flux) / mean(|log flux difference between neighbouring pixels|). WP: 40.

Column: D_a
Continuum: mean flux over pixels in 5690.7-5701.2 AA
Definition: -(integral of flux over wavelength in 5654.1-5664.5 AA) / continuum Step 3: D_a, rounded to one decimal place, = -10.4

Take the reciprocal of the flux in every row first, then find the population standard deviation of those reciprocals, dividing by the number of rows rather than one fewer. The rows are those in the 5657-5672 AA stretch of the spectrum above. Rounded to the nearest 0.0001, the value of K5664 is 0.0050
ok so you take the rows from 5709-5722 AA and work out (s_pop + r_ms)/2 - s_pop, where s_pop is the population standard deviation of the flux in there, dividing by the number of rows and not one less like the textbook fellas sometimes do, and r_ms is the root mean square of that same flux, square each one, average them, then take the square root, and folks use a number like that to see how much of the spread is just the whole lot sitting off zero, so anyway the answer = 5.5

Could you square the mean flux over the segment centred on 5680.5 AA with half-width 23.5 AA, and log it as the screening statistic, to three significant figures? 186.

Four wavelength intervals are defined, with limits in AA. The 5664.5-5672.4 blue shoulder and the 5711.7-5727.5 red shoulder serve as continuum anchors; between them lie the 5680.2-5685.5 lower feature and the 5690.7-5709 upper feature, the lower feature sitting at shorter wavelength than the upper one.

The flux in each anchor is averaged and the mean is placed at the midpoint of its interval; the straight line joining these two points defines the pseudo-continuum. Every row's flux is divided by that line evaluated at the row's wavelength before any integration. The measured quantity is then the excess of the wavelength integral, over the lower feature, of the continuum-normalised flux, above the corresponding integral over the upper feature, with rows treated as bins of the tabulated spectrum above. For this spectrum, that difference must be -13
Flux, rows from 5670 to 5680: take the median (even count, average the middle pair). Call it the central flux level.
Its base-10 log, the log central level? 1.14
